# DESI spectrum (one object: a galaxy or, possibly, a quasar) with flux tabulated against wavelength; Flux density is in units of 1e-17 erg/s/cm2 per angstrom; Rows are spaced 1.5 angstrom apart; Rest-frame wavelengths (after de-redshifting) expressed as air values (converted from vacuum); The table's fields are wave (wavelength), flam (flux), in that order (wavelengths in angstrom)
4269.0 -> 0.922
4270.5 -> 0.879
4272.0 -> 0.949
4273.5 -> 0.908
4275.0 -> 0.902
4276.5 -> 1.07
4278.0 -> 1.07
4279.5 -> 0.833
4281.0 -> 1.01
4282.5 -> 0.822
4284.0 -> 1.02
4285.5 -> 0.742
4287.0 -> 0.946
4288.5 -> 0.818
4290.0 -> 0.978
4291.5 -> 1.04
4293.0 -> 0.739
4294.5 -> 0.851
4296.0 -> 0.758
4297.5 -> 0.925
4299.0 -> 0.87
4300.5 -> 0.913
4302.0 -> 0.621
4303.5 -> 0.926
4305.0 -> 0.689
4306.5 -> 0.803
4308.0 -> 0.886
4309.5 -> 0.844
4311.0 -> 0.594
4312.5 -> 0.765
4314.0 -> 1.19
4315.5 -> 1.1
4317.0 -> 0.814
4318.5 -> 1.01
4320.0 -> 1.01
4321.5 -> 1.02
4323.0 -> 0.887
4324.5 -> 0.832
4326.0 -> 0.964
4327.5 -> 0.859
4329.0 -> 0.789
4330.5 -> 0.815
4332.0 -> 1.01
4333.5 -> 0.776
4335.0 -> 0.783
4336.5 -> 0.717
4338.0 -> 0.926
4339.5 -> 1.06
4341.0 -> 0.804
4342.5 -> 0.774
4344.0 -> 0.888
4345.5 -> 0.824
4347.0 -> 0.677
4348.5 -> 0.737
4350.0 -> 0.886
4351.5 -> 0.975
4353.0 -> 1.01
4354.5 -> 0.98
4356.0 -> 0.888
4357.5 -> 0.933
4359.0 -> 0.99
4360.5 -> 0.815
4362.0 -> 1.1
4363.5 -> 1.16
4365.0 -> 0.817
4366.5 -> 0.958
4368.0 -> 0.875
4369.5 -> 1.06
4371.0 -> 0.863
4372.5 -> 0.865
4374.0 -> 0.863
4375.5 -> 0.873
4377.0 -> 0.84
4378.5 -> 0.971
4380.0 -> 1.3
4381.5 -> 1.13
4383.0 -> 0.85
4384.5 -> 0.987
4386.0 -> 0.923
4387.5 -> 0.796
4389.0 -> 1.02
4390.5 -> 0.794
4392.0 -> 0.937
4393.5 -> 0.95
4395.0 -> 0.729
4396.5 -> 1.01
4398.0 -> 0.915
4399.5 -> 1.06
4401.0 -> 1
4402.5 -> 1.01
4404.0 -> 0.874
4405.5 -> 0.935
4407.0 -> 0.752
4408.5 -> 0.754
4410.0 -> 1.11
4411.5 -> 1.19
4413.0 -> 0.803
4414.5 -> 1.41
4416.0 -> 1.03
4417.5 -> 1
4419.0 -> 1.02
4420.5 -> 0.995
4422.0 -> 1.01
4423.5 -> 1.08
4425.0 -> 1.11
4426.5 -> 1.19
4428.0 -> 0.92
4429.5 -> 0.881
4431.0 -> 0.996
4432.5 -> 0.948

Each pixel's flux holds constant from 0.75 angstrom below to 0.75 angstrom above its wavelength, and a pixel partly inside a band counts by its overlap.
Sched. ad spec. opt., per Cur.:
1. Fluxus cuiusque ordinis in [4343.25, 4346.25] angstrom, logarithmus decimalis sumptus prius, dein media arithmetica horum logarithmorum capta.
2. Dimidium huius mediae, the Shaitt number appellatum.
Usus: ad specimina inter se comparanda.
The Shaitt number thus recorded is -0.034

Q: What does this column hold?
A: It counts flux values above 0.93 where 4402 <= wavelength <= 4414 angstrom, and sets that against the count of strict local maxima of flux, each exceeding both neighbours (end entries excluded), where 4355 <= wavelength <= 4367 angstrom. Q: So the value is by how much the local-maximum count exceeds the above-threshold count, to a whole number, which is -2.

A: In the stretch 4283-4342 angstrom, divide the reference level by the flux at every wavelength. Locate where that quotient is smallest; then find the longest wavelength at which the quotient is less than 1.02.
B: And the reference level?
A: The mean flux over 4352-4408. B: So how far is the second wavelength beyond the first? 25.5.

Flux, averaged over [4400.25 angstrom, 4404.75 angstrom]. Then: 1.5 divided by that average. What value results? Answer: 1.56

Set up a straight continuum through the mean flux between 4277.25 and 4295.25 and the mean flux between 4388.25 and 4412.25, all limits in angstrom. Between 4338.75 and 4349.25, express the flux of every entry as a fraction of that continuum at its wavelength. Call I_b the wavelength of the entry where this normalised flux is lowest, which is 4347.0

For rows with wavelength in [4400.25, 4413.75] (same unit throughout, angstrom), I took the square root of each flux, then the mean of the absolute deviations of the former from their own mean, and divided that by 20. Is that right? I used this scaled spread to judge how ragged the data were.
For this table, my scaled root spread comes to 0.0033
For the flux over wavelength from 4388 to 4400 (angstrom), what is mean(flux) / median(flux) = 0.98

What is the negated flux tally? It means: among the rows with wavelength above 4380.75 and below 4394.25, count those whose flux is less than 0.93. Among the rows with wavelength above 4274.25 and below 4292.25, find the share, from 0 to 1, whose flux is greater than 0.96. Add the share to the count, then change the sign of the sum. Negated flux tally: -4.5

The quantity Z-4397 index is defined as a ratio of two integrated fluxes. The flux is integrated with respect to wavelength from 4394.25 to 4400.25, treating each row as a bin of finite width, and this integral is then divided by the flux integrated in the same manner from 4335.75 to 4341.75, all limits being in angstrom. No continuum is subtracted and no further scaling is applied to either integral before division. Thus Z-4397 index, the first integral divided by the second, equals 1.06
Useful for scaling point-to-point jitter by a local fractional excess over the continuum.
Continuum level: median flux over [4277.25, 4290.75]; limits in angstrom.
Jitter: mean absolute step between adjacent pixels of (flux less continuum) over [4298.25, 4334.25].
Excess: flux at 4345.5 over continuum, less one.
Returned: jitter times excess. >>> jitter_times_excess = -0.020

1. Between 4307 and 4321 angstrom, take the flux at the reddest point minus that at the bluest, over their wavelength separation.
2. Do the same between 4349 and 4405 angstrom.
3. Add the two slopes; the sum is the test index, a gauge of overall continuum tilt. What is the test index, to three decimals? 0.010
